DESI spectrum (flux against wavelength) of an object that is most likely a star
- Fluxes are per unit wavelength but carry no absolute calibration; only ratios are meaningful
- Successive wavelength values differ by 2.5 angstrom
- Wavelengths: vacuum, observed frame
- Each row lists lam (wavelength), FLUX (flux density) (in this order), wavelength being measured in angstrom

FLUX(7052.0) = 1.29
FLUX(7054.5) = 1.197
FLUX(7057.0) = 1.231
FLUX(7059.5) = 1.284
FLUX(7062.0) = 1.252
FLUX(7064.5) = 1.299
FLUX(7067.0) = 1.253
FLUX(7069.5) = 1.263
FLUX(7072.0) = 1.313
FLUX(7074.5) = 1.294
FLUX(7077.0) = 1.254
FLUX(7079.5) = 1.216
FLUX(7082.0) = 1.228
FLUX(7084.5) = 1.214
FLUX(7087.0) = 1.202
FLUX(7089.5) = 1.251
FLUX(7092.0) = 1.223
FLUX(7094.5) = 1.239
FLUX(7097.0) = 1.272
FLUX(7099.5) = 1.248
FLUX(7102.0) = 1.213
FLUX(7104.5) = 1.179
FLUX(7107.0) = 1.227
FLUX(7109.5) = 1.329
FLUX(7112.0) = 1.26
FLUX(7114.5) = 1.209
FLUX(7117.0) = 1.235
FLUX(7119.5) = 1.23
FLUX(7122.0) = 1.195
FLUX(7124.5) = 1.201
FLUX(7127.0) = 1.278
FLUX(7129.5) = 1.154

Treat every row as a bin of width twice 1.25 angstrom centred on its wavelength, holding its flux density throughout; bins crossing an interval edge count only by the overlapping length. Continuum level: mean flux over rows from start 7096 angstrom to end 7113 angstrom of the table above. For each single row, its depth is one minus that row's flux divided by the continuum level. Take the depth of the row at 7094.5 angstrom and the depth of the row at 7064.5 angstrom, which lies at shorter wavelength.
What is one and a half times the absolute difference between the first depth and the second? 0.072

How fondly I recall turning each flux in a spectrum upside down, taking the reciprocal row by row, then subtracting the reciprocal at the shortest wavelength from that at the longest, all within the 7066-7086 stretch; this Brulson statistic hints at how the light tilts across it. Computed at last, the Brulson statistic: 0.026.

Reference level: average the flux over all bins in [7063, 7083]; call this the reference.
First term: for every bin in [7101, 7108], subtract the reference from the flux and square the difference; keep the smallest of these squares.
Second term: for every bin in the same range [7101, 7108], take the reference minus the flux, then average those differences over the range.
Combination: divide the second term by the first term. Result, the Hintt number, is 41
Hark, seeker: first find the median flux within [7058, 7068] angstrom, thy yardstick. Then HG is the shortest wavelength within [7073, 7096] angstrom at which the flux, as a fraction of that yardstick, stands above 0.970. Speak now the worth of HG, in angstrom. 7074.5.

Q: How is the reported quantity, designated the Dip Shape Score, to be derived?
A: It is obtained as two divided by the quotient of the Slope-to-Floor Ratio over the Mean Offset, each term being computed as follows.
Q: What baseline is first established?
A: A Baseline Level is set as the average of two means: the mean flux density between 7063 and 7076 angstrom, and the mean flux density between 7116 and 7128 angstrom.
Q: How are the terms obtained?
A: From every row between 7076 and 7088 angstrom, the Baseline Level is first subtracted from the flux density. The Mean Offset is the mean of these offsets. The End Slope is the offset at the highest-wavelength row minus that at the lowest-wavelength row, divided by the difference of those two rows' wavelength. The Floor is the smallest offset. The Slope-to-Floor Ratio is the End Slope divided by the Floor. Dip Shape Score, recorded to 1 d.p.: -0.7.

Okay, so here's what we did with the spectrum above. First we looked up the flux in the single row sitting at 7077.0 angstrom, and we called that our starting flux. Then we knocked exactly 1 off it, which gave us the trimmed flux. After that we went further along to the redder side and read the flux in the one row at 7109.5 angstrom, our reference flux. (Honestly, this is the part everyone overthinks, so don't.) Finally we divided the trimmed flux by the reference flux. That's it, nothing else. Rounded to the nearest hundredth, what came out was 0.19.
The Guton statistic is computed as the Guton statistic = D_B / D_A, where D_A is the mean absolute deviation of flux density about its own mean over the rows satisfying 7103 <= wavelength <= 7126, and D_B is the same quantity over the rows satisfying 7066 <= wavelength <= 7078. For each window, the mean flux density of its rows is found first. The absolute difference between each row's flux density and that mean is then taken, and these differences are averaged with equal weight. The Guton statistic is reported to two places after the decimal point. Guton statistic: 0.74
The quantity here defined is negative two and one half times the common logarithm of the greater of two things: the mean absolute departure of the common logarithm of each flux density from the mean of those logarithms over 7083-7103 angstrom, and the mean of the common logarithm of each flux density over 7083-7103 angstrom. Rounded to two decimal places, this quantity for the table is 2.60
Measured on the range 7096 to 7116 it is 2.57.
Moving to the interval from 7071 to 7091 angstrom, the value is 2.55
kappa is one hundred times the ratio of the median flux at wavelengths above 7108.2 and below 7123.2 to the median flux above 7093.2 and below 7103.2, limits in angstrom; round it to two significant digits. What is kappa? 99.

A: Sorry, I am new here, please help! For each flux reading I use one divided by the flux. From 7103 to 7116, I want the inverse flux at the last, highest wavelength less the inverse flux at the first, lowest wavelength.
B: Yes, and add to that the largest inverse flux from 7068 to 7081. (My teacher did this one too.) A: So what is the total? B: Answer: 0.80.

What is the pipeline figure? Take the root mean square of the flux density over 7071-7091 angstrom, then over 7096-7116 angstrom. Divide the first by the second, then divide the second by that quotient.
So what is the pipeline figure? 1.24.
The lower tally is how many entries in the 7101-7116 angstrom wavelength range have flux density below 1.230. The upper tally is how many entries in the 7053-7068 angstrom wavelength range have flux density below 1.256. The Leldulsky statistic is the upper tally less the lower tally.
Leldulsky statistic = 0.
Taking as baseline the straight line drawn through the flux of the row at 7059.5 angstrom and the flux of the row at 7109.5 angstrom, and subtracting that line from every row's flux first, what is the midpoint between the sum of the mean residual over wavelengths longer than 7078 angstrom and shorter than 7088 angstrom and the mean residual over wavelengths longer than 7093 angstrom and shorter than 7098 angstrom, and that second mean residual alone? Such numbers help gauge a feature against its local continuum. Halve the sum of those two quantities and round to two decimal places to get -0.11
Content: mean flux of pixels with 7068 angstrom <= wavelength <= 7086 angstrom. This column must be 1.25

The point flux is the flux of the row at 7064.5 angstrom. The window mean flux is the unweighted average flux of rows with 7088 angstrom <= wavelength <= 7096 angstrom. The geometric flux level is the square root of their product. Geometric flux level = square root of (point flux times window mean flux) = 1.27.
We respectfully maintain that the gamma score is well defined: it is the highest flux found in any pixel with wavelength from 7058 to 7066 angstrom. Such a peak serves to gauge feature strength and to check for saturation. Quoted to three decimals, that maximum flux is 1.299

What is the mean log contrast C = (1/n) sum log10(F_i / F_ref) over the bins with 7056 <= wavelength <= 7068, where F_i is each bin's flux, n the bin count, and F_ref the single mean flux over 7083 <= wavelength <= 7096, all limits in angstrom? 0.013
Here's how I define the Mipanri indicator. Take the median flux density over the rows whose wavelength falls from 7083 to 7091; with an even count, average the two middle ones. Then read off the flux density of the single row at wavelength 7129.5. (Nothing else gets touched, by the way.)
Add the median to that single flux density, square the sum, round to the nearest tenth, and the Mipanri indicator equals 5.6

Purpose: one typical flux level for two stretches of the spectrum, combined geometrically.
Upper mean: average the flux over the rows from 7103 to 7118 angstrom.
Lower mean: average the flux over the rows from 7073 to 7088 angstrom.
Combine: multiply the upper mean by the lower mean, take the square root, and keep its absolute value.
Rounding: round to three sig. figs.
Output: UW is 1.24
